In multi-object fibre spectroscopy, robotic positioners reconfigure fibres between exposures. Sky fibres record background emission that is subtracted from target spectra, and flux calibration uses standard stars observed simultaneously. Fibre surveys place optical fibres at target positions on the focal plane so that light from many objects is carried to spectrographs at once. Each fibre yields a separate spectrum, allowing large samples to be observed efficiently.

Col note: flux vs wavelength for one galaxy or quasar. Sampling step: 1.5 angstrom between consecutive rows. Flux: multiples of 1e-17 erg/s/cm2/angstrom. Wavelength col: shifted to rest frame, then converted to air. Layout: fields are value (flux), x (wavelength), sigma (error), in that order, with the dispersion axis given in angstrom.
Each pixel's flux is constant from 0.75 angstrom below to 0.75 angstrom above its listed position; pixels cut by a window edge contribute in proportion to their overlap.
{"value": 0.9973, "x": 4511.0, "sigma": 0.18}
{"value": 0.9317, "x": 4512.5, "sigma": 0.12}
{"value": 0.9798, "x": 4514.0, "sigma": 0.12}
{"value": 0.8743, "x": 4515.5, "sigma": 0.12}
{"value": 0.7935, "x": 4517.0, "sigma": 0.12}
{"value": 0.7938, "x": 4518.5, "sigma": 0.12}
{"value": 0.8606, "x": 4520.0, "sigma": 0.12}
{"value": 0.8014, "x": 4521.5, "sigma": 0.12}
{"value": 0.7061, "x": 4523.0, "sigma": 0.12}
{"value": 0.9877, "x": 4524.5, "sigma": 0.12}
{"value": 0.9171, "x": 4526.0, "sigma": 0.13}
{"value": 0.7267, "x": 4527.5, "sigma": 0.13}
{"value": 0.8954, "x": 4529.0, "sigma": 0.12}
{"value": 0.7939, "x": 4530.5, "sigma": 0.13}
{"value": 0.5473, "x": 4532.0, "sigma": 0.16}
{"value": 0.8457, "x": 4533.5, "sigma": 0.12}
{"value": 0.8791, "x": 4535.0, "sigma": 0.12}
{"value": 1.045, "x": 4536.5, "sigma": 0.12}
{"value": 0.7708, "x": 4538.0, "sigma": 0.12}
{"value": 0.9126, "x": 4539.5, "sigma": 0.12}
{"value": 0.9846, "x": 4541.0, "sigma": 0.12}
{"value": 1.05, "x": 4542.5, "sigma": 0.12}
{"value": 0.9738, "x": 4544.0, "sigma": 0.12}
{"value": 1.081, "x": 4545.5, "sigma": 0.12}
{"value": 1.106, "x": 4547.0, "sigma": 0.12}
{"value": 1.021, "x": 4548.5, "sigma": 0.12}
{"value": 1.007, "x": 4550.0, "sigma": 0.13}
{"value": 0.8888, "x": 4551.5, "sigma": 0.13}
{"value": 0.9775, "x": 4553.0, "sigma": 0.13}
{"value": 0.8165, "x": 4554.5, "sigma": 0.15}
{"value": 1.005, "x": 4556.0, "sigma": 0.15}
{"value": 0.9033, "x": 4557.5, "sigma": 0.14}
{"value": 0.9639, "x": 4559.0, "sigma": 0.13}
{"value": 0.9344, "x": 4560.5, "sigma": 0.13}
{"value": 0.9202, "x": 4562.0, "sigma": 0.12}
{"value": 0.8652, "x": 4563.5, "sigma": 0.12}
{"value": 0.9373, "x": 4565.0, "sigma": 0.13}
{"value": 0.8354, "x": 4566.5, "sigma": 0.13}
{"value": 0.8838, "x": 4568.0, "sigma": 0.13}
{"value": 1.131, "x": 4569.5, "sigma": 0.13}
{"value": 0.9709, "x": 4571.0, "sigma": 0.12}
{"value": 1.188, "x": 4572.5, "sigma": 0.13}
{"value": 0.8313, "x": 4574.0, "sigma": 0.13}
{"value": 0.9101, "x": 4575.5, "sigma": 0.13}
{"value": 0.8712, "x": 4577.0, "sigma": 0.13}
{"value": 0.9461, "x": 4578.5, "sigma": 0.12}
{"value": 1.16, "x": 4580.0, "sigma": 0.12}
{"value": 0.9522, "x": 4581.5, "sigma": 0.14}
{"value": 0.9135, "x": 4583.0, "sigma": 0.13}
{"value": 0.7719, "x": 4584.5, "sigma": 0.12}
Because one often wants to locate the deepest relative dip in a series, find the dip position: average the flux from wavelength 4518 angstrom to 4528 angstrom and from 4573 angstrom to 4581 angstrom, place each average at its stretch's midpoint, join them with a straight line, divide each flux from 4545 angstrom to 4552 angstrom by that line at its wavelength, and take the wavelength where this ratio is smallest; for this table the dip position 4551.5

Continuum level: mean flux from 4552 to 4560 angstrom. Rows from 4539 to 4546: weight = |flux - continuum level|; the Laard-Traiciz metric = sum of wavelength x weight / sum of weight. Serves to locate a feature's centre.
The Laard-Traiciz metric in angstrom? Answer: 4543.5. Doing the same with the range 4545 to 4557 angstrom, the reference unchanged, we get 4549.8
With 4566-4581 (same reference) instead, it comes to 4573.3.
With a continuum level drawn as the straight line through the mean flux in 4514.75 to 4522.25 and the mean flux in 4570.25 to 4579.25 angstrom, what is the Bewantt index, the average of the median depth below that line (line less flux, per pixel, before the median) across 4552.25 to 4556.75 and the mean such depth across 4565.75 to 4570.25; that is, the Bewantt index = -0.043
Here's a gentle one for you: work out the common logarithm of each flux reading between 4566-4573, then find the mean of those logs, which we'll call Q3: -0.003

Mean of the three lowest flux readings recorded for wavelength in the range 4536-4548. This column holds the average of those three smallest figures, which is 0.89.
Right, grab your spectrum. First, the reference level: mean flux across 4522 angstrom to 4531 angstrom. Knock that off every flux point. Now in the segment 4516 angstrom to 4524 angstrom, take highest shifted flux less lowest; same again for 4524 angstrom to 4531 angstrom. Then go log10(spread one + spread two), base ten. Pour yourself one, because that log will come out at -0.38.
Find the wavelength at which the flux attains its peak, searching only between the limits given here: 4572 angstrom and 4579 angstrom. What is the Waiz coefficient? 4572.5 angstrom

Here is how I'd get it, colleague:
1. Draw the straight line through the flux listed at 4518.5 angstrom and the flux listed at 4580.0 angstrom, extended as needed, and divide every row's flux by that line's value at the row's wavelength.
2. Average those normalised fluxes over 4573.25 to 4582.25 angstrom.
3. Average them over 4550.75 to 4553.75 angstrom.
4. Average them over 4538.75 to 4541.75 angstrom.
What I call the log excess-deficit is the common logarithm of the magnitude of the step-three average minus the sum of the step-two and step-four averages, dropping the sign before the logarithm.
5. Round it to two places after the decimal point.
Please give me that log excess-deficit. -0.04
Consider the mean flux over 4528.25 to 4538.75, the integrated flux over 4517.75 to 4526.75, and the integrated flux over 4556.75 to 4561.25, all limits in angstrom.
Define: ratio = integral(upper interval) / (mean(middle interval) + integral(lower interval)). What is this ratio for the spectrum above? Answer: 0.5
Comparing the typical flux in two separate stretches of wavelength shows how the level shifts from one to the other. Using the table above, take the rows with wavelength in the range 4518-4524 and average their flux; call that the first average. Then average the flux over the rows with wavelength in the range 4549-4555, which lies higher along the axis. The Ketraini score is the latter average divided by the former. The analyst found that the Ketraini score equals 1.17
